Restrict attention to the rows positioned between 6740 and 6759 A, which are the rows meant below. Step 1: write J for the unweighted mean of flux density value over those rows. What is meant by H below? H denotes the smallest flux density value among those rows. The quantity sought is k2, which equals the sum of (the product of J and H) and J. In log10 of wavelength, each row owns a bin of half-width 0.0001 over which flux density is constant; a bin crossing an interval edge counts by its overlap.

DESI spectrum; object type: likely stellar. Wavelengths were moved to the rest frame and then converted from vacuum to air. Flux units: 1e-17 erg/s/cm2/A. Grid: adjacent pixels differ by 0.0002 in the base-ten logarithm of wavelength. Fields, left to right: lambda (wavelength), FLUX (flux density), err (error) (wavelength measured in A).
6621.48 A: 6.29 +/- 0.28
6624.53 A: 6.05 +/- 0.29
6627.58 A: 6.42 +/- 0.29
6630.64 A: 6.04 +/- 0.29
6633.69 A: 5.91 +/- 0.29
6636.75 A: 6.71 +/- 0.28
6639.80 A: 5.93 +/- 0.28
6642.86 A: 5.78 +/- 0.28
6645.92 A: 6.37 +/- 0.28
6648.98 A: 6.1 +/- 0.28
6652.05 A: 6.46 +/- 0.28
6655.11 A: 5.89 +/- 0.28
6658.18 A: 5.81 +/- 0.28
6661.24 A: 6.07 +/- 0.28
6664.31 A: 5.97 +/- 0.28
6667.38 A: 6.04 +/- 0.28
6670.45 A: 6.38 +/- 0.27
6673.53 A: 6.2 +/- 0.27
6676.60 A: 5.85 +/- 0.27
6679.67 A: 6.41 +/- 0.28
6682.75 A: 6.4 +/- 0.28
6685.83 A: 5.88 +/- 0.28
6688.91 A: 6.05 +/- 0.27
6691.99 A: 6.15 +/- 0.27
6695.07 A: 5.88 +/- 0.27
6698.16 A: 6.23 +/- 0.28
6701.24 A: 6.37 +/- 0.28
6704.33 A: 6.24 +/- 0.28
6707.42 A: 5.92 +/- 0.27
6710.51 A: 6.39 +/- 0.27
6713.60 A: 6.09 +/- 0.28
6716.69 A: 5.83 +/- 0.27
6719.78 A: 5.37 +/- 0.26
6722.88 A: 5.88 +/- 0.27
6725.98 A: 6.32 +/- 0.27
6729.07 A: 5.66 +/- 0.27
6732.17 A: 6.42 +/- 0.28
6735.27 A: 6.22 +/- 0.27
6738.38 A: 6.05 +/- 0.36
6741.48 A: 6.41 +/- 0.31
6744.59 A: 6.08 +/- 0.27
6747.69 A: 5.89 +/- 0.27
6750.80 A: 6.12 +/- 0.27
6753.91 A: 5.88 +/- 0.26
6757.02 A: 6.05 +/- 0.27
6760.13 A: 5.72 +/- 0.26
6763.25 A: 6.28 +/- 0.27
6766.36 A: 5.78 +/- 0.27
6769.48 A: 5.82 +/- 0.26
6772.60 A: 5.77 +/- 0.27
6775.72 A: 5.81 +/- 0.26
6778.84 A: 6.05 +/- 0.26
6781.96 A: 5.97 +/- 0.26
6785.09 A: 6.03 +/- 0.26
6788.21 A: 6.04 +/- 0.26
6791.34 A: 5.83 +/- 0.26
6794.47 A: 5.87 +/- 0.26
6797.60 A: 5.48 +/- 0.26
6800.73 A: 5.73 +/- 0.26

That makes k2 41.8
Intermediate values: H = 5.88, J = 6.07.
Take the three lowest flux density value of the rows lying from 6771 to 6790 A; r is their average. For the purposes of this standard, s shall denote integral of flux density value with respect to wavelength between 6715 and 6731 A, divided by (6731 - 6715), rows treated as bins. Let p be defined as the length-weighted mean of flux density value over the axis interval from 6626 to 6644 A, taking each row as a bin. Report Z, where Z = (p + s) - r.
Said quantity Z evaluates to 6.1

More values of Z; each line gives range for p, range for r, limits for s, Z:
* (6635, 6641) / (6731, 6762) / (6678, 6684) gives 6.9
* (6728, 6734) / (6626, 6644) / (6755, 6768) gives 6.2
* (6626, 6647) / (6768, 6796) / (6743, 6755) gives 6.4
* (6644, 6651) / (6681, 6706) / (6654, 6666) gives 6.2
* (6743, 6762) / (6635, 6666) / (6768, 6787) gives 6.0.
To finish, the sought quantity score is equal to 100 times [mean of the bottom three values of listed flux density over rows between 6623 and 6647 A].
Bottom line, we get 587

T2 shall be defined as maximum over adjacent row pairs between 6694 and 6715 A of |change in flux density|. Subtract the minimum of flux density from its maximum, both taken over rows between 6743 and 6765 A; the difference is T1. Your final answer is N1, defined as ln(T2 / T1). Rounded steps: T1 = 0.56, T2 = 0.47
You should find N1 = -0.2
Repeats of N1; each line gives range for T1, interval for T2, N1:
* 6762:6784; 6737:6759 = -0.3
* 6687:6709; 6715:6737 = 0.4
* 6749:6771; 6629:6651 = 0.4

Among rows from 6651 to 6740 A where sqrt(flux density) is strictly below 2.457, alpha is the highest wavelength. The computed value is 6729.07 A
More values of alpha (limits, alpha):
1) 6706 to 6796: 6794.47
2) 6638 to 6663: 6658.18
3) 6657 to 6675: 6664.31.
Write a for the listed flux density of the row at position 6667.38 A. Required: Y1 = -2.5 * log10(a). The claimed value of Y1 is -1.95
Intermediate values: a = 6.04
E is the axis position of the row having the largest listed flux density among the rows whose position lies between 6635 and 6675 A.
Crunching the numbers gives 6636.75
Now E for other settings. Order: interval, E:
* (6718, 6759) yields 6732.17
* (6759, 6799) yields 6763.25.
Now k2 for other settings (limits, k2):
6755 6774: 39.7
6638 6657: 41.3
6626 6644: 41.6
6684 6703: 41.9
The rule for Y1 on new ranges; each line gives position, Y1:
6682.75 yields -2.02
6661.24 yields -1.96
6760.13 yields -1.89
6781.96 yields -1.94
